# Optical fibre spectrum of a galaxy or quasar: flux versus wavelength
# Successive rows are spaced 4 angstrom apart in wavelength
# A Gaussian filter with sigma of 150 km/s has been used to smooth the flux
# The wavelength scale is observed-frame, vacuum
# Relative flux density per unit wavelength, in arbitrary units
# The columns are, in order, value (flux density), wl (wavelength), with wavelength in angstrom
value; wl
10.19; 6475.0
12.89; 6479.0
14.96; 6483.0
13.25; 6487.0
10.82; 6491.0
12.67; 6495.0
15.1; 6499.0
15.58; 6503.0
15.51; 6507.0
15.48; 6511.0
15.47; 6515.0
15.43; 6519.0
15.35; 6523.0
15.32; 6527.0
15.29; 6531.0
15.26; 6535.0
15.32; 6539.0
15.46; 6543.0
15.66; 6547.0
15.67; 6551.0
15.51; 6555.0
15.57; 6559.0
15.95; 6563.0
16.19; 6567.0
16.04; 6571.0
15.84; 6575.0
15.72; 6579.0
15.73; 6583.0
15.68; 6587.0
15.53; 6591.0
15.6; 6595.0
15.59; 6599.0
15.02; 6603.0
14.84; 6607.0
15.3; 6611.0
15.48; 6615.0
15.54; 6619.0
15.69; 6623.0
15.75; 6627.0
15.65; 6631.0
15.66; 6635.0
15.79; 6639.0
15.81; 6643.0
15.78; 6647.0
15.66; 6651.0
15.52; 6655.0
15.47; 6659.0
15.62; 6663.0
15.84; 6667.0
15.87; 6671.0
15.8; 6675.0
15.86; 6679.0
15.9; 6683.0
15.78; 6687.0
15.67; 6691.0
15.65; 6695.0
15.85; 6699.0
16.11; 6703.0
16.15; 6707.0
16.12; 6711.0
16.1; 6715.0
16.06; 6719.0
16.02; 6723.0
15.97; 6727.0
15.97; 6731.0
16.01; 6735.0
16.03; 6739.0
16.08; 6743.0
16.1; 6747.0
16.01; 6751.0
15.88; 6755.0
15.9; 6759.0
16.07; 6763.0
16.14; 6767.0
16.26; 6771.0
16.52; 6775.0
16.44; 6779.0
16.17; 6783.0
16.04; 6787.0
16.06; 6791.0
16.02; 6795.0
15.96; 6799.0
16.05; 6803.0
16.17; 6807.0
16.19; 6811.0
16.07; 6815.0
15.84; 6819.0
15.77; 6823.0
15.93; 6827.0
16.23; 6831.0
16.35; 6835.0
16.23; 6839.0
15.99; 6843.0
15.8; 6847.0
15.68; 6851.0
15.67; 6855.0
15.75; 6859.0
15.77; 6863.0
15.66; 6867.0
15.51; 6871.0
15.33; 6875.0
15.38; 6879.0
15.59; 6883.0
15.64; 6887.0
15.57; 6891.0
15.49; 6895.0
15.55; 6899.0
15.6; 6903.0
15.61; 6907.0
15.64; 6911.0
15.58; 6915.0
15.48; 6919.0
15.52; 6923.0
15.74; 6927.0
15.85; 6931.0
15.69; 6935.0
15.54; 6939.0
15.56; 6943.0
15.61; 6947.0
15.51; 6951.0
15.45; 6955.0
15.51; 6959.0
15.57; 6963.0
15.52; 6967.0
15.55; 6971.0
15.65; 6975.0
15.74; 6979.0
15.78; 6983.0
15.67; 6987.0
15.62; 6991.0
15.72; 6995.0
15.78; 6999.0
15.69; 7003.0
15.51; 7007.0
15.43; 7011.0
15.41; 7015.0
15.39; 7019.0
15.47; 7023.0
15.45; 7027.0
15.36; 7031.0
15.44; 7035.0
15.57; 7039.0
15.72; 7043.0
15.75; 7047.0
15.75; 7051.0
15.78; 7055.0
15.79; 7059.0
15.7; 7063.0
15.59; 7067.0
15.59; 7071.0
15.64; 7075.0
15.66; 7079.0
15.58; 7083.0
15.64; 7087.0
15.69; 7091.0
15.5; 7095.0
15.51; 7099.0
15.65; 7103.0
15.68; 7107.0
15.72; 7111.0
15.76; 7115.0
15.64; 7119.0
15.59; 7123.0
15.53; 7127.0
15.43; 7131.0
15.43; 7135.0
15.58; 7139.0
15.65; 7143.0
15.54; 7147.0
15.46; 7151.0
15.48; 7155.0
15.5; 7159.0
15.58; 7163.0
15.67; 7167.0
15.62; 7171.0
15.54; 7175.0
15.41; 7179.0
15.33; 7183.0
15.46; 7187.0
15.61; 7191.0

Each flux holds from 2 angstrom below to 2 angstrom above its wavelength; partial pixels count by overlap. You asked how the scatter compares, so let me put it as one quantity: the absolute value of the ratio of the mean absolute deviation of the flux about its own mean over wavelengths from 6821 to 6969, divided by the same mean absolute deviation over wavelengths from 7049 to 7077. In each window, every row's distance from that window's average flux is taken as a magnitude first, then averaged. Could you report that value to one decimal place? 2.3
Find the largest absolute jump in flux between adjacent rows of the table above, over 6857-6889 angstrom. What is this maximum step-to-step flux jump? 0.21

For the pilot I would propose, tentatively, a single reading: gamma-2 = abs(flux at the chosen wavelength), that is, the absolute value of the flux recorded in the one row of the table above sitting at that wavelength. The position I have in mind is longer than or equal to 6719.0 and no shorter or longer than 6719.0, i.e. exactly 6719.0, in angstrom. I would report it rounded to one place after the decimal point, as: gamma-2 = 16.1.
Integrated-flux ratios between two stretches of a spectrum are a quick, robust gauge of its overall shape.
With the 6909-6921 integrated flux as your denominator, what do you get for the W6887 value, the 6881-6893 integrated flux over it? 1.00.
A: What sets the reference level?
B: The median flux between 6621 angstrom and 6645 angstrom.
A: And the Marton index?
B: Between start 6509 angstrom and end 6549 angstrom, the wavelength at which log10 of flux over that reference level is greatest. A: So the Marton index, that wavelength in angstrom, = 6547.0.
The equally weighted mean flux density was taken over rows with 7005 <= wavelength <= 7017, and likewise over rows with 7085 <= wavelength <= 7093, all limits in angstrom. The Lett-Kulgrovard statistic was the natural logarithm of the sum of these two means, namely 3.438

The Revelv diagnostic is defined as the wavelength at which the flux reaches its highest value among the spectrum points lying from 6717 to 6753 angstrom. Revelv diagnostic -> 6747.0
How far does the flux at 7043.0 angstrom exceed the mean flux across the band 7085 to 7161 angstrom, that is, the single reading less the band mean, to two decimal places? 0.14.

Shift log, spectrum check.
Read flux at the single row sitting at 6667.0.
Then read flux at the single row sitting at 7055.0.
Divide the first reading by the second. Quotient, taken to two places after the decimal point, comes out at 1.00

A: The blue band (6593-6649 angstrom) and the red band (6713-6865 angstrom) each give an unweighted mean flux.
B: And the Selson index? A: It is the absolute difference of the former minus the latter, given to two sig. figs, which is 0.50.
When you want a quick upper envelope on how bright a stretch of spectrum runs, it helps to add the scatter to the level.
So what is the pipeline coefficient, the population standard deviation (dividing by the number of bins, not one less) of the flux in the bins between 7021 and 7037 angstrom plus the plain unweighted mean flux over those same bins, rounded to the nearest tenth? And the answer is 15.5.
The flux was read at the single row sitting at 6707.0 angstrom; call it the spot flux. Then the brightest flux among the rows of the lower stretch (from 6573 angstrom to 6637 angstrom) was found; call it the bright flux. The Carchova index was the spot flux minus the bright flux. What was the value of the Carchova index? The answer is 0.3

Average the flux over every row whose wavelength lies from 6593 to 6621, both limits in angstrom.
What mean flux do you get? 15.34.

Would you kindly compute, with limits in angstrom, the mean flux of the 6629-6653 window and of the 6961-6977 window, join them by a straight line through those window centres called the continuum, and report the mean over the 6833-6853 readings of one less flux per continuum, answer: -0.024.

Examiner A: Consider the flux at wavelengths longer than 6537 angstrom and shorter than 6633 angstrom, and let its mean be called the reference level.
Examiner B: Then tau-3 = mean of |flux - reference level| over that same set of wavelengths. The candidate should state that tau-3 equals 0.20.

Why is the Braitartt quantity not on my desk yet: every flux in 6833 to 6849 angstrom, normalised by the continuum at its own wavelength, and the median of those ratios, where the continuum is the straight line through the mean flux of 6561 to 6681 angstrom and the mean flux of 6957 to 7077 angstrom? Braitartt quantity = 1.03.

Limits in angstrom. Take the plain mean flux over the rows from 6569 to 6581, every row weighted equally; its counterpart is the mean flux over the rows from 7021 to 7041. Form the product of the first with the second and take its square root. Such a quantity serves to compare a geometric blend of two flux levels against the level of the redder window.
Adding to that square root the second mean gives 31.1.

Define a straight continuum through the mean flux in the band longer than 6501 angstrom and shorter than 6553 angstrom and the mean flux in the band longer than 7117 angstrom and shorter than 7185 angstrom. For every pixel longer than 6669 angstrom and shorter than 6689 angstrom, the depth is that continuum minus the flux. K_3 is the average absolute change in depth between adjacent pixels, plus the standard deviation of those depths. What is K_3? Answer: 0.12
